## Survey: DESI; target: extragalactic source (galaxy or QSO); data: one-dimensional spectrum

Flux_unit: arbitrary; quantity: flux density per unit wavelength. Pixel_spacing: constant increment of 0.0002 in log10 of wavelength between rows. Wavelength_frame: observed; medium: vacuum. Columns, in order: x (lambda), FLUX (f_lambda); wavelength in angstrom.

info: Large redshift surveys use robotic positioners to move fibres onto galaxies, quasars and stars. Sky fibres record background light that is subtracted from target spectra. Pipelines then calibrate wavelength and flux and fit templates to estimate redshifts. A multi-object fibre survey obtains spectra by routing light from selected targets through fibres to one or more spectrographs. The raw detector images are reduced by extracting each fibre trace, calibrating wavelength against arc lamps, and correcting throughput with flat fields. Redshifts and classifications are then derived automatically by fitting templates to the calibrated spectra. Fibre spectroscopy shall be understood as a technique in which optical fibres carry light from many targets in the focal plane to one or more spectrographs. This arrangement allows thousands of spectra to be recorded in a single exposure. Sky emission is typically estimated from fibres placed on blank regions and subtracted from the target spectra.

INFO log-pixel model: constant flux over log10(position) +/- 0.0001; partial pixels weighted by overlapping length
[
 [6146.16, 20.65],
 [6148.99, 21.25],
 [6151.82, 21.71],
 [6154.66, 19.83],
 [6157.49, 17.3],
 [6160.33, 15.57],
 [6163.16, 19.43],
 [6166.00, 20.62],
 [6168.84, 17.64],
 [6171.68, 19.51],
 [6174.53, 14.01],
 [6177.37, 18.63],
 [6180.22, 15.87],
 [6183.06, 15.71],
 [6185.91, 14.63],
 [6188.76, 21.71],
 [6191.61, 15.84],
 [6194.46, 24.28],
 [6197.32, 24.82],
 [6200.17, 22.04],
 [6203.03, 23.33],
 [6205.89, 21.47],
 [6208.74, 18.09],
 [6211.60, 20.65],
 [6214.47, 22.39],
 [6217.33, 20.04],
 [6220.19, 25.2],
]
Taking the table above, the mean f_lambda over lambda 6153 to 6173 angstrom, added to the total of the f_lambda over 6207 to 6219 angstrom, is 100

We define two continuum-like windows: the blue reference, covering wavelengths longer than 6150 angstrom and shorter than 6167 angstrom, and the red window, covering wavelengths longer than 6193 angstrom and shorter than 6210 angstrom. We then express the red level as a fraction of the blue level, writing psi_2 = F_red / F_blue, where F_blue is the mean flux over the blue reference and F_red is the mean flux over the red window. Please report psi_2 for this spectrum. 1.17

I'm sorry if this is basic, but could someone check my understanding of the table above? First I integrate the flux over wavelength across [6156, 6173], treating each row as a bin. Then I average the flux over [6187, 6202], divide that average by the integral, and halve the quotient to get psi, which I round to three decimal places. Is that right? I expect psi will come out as 0.035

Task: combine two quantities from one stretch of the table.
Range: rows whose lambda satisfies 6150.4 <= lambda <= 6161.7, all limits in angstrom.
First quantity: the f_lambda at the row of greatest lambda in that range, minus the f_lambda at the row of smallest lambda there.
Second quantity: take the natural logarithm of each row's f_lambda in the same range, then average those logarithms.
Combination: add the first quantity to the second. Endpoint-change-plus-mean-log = -3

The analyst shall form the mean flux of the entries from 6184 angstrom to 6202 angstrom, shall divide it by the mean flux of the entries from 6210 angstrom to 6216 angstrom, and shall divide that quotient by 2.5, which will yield 0.38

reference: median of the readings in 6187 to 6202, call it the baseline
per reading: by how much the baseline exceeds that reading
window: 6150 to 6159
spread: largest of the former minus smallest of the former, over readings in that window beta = 4.4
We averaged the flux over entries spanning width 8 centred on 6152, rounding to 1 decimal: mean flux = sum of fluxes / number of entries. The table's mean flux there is 20.9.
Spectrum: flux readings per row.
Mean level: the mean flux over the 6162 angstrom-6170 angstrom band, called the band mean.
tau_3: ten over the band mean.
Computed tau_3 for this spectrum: 0.52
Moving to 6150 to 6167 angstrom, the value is 0.52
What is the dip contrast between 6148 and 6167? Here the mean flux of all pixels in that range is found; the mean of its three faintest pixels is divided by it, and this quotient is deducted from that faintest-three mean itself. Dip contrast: 16.5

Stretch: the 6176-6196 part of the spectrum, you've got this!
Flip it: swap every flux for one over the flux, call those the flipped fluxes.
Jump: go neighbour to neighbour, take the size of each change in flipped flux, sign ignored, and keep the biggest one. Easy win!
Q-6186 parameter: 0.022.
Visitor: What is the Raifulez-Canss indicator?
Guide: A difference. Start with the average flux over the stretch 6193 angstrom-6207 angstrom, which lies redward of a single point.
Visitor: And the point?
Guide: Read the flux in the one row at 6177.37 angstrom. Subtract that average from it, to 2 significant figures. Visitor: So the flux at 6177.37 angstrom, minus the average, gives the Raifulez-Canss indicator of -4.6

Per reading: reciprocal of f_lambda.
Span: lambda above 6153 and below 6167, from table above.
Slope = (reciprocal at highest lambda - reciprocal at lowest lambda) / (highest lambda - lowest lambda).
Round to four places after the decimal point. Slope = -0.0002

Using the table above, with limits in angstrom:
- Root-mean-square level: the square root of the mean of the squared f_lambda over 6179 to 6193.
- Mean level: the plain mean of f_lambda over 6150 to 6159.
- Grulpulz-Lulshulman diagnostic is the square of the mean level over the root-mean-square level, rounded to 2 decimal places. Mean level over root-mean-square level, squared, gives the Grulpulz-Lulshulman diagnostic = 1.34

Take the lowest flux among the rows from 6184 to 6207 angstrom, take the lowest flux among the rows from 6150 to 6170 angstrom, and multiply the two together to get 228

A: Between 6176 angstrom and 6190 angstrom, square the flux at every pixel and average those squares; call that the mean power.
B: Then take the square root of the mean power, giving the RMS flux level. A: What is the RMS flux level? 17.5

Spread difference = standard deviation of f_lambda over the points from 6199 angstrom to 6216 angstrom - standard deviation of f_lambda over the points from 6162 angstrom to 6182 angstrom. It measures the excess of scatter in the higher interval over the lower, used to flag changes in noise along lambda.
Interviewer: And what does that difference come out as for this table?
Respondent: -0.5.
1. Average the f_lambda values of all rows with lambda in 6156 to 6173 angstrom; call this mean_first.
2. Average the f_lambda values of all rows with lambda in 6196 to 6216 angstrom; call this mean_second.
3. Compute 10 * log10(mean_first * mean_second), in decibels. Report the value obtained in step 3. 26.0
